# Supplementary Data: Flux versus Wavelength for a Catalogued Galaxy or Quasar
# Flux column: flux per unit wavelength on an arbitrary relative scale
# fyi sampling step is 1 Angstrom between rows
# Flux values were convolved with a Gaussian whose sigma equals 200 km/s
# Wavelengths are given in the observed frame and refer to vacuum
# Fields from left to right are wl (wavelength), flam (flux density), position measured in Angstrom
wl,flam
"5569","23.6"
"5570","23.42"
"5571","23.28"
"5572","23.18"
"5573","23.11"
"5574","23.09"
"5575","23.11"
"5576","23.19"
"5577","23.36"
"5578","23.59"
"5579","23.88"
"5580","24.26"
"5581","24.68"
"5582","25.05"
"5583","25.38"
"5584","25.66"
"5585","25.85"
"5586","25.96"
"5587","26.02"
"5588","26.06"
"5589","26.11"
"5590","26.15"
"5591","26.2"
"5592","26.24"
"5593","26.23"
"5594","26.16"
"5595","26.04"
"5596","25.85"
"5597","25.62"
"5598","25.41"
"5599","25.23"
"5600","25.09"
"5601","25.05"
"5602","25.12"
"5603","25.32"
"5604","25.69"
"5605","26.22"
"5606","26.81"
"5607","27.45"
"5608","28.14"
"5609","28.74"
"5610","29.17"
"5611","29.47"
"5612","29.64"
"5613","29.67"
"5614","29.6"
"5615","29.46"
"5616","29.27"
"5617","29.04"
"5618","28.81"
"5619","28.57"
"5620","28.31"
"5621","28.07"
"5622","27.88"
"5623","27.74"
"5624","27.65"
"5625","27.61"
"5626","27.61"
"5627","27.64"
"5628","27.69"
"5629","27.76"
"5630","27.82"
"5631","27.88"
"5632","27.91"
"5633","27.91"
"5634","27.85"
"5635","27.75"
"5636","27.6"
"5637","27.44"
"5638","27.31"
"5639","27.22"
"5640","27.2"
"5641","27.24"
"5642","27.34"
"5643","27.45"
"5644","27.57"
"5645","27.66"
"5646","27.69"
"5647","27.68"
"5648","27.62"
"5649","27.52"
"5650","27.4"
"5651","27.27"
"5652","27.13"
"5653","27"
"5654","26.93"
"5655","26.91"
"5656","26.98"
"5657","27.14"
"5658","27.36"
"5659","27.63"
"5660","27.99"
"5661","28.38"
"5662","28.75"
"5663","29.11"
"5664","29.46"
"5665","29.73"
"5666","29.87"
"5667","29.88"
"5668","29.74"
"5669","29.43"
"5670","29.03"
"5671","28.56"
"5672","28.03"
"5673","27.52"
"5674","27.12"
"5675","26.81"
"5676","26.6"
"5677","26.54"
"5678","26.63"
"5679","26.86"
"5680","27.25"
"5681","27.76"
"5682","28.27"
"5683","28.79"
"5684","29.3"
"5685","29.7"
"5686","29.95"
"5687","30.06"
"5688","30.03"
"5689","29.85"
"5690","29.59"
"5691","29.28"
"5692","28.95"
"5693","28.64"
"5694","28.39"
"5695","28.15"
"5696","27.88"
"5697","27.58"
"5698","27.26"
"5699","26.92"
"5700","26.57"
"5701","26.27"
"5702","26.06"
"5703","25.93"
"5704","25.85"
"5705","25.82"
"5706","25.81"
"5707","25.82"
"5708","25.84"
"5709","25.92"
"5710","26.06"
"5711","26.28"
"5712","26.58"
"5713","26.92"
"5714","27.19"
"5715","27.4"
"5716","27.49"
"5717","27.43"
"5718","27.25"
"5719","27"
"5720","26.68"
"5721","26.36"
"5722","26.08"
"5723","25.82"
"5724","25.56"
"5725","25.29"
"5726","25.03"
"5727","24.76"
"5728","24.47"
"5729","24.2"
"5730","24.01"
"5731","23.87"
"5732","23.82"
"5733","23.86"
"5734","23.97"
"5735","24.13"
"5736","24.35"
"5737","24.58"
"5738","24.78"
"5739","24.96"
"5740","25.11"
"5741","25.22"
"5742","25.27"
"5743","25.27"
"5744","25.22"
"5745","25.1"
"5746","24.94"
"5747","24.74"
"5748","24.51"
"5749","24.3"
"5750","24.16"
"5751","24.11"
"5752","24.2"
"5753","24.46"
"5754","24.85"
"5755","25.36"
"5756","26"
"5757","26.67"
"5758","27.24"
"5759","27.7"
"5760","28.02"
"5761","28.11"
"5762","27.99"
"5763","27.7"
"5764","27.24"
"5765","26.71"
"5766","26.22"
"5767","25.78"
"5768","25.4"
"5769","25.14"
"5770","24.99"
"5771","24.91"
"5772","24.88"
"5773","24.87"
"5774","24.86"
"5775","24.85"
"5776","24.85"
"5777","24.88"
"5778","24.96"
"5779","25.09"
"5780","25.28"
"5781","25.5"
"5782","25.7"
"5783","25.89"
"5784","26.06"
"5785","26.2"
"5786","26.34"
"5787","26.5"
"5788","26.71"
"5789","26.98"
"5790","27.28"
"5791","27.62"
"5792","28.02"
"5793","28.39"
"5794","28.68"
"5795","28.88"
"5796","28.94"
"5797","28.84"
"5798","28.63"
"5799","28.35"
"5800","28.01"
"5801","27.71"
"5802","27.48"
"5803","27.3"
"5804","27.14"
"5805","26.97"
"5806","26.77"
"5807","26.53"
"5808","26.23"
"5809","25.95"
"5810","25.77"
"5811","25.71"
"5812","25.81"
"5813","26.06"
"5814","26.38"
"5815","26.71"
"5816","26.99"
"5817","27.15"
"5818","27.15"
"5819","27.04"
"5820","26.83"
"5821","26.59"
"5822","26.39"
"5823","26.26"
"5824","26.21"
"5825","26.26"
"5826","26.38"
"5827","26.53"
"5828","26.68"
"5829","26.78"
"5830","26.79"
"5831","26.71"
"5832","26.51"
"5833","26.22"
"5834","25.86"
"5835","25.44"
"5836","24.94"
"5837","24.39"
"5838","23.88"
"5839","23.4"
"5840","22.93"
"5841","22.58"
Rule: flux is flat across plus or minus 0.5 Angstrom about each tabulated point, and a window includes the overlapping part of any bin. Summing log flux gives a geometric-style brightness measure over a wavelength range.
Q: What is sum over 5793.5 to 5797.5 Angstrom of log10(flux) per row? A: 5.8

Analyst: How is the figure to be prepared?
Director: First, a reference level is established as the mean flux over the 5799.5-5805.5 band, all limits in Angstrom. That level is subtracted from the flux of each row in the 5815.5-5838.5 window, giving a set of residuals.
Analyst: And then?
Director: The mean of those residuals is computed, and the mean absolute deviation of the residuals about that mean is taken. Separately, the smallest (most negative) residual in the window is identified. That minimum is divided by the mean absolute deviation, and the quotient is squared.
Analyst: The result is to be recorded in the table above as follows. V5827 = 35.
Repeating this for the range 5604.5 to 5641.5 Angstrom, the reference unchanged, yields 3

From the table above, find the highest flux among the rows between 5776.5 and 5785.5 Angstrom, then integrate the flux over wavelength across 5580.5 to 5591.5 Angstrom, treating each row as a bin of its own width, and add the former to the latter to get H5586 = 309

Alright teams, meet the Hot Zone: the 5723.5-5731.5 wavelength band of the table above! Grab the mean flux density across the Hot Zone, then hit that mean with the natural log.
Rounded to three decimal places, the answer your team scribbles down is 3.205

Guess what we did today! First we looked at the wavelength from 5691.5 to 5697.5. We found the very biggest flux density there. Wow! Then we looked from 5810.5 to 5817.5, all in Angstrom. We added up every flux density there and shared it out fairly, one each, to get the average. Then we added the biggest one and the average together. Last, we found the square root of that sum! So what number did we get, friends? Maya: 7.44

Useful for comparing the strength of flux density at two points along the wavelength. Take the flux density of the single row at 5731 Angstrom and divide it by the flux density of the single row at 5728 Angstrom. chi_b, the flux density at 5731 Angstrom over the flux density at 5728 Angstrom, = 0.98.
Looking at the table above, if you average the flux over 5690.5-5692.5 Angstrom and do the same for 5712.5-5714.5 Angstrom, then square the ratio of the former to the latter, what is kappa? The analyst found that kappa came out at 1.16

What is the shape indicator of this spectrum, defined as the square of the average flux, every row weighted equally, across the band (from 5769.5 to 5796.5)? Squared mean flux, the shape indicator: 688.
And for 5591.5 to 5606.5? 662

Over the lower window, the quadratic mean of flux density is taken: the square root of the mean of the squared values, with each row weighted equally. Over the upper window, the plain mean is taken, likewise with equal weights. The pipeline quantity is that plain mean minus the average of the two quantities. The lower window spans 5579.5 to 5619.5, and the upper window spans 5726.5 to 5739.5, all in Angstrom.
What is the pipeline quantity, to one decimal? -1.3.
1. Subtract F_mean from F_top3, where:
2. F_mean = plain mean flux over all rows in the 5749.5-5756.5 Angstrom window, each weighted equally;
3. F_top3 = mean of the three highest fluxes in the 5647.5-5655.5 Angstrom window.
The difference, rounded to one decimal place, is 2.8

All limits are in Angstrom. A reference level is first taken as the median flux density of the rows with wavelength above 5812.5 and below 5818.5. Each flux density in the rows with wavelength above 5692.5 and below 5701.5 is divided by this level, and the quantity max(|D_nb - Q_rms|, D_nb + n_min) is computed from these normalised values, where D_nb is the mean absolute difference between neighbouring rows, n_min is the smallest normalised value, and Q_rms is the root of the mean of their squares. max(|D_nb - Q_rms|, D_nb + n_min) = 1.01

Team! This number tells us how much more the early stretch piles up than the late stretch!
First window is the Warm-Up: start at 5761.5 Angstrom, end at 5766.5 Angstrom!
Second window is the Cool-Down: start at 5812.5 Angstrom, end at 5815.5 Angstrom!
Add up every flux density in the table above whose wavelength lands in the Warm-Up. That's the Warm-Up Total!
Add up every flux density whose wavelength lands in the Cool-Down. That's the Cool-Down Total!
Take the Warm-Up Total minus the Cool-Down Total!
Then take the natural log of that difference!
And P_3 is 4.0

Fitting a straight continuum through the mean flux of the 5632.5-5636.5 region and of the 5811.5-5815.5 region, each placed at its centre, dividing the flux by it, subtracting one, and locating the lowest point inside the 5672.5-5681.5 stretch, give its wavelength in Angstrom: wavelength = 5677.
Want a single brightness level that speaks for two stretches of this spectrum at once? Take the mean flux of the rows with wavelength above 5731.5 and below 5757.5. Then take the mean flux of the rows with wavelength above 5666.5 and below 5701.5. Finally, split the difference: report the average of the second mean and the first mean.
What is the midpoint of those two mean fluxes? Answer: 26.5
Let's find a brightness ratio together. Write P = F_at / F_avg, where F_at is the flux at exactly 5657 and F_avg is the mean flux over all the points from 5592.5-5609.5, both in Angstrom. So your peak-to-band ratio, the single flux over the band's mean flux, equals 1.04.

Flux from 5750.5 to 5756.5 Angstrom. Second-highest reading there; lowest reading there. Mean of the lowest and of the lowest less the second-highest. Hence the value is 11.43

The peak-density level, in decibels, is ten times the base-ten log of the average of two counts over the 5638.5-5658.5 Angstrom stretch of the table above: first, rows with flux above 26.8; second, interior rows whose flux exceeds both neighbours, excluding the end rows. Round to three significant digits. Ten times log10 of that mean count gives 10.2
